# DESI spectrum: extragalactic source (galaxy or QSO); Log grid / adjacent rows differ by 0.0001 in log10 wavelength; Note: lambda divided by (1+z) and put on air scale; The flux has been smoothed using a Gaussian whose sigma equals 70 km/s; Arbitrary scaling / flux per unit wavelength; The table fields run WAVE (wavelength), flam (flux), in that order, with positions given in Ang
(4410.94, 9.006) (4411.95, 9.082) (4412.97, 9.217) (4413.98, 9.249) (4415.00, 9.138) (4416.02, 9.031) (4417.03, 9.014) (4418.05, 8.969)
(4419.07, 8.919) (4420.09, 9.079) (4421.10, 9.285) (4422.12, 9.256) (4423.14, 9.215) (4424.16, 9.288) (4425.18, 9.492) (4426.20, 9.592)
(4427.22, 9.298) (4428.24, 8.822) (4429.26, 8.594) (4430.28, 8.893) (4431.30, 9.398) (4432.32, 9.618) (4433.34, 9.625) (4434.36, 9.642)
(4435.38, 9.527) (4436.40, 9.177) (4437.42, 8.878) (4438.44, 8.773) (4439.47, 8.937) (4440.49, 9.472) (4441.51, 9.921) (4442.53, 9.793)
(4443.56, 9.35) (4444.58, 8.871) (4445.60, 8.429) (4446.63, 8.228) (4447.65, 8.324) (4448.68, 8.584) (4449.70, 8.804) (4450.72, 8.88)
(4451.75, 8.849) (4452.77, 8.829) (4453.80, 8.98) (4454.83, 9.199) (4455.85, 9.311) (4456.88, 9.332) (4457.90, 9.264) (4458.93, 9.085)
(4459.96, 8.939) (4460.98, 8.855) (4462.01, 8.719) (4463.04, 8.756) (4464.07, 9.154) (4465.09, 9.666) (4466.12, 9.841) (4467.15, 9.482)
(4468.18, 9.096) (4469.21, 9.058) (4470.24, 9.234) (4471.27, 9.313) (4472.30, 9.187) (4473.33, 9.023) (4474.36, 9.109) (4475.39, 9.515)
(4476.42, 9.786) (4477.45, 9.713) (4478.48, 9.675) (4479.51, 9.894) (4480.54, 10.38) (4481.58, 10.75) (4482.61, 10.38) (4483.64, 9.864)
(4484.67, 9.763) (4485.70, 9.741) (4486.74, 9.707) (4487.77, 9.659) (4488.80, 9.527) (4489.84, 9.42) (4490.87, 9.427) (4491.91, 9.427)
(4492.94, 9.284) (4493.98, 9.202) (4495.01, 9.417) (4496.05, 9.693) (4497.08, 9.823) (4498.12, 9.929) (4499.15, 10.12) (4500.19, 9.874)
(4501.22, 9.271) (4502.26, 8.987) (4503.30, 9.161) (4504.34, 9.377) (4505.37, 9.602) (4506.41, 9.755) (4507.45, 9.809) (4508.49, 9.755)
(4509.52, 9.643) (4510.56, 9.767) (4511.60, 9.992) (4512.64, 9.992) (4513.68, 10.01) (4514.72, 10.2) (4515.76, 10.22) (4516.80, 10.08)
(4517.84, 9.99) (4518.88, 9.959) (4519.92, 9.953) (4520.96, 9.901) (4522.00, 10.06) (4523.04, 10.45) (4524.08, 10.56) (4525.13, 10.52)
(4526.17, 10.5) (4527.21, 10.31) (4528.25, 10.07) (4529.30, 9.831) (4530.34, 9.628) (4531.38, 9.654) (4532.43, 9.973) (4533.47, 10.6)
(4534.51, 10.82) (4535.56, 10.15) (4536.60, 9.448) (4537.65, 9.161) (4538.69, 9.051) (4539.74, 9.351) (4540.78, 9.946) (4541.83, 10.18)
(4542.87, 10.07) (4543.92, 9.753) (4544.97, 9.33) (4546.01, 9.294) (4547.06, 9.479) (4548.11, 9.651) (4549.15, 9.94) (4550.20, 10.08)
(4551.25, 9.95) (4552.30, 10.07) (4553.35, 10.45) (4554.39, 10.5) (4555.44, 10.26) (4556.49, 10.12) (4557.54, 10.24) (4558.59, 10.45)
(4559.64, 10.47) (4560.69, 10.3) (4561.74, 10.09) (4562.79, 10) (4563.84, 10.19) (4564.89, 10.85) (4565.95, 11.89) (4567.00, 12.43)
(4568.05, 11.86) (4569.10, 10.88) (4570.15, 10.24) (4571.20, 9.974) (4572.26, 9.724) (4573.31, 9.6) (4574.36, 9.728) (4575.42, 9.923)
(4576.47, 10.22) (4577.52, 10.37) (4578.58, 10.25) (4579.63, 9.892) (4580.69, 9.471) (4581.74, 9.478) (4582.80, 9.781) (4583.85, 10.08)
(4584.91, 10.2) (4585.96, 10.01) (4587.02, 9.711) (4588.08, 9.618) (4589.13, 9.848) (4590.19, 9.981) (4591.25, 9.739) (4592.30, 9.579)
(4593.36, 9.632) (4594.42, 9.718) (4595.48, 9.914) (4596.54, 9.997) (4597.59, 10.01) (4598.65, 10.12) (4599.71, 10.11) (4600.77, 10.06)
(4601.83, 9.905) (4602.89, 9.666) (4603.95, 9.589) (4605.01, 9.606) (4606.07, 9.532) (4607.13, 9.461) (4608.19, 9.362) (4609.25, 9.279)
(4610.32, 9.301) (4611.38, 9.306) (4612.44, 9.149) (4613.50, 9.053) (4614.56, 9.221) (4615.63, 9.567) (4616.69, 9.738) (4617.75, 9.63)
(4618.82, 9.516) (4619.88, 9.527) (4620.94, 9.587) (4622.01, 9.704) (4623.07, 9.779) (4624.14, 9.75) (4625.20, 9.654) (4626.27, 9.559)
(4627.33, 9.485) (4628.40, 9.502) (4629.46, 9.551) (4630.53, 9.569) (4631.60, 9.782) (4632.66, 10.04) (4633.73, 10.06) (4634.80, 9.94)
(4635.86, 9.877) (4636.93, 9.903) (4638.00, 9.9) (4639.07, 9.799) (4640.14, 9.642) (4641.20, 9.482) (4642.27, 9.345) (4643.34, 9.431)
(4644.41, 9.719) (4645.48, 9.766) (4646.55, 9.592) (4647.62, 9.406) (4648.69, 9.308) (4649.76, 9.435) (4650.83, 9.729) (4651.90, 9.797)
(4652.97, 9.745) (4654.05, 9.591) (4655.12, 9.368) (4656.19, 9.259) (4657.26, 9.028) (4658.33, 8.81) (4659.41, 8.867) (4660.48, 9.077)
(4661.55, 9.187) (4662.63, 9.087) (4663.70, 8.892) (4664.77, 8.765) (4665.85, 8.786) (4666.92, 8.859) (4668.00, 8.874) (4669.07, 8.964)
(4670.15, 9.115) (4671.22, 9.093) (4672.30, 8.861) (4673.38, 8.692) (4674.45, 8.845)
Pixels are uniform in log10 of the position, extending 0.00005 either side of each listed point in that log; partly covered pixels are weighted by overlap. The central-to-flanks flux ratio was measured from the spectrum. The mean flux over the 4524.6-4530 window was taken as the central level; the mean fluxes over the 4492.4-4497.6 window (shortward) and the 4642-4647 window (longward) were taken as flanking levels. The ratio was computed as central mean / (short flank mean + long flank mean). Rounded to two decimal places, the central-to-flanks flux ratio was 0.54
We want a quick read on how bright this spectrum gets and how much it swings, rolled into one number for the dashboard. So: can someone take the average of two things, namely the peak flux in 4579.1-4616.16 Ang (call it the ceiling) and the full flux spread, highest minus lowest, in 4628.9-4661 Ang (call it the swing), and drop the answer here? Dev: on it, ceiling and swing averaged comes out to 5.7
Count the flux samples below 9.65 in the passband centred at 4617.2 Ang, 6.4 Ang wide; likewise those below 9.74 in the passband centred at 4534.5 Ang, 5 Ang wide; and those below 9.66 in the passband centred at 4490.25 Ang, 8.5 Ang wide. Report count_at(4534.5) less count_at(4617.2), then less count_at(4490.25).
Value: -11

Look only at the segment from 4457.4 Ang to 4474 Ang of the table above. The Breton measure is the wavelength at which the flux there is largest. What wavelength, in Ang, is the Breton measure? 4466.12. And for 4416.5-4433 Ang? 4432.32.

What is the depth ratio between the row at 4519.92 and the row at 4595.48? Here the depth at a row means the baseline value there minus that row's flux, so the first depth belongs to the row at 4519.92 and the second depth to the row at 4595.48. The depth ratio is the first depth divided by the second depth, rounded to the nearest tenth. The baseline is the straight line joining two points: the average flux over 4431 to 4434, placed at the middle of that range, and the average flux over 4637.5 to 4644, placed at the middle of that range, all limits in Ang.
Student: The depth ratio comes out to 1.2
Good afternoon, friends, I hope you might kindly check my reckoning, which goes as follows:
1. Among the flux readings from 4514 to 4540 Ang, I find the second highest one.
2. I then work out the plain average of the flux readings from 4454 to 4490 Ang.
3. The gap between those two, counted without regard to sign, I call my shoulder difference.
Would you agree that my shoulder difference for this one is 1.1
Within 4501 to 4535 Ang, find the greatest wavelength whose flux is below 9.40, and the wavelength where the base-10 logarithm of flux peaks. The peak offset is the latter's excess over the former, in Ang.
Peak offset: 30.2 Ang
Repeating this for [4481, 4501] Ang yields -12.4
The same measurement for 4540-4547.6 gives -4.2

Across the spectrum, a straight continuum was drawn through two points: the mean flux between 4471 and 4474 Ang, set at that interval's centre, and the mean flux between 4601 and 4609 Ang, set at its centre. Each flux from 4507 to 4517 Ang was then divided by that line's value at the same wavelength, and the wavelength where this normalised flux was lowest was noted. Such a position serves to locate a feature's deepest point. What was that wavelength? 4509.52 Ang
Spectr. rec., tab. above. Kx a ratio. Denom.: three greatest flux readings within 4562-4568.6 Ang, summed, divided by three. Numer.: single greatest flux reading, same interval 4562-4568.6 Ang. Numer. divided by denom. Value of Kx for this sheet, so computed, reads 1.03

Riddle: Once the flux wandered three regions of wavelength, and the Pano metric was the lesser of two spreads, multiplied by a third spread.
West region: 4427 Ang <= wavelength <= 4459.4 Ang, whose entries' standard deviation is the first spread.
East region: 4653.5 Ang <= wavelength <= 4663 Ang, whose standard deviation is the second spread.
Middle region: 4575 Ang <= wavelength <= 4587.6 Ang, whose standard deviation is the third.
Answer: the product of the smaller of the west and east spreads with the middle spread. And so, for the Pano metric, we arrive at 0.07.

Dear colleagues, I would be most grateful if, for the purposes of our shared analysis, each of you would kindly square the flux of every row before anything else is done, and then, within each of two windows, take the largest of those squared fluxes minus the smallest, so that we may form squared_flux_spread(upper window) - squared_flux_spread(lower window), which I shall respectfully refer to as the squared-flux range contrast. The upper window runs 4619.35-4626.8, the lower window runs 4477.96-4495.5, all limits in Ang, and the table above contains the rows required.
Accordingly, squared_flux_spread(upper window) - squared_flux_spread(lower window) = -26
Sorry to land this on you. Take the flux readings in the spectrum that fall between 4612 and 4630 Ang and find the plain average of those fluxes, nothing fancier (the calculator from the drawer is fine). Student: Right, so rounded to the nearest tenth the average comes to 9.5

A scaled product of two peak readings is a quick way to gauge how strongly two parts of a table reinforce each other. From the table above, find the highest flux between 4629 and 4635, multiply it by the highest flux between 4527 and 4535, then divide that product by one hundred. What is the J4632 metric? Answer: 1.09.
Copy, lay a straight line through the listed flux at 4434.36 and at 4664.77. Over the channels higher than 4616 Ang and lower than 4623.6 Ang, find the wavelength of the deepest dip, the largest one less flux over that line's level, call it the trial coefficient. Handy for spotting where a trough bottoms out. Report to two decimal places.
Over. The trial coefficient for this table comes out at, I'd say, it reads 4618.82 Ang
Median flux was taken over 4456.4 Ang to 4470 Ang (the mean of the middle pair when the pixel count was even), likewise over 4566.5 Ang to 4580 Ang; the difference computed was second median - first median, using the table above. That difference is 1.1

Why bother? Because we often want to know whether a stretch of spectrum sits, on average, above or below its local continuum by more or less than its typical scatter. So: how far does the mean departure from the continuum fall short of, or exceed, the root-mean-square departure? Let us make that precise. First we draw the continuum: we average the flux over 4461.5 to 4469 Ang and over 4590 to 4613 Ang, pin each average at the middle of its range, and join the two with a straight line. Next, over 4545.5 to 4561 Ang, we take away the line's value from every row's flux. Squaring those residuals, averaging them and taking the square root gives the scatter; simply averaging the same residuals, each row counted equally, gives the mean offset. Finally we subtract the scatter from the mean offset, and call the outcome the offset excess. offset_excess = -0.10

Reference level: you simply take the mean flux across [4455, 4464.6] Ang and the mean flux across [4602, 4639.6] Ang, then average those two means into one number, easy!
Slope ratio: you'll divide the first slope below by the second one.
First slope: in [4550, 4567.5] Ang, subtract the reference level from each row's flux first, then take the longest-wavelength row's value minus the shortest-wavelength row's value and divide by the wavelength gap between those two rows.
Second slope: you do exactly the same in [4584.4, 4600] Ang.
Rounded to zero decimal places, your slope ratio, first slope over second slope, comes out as -23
